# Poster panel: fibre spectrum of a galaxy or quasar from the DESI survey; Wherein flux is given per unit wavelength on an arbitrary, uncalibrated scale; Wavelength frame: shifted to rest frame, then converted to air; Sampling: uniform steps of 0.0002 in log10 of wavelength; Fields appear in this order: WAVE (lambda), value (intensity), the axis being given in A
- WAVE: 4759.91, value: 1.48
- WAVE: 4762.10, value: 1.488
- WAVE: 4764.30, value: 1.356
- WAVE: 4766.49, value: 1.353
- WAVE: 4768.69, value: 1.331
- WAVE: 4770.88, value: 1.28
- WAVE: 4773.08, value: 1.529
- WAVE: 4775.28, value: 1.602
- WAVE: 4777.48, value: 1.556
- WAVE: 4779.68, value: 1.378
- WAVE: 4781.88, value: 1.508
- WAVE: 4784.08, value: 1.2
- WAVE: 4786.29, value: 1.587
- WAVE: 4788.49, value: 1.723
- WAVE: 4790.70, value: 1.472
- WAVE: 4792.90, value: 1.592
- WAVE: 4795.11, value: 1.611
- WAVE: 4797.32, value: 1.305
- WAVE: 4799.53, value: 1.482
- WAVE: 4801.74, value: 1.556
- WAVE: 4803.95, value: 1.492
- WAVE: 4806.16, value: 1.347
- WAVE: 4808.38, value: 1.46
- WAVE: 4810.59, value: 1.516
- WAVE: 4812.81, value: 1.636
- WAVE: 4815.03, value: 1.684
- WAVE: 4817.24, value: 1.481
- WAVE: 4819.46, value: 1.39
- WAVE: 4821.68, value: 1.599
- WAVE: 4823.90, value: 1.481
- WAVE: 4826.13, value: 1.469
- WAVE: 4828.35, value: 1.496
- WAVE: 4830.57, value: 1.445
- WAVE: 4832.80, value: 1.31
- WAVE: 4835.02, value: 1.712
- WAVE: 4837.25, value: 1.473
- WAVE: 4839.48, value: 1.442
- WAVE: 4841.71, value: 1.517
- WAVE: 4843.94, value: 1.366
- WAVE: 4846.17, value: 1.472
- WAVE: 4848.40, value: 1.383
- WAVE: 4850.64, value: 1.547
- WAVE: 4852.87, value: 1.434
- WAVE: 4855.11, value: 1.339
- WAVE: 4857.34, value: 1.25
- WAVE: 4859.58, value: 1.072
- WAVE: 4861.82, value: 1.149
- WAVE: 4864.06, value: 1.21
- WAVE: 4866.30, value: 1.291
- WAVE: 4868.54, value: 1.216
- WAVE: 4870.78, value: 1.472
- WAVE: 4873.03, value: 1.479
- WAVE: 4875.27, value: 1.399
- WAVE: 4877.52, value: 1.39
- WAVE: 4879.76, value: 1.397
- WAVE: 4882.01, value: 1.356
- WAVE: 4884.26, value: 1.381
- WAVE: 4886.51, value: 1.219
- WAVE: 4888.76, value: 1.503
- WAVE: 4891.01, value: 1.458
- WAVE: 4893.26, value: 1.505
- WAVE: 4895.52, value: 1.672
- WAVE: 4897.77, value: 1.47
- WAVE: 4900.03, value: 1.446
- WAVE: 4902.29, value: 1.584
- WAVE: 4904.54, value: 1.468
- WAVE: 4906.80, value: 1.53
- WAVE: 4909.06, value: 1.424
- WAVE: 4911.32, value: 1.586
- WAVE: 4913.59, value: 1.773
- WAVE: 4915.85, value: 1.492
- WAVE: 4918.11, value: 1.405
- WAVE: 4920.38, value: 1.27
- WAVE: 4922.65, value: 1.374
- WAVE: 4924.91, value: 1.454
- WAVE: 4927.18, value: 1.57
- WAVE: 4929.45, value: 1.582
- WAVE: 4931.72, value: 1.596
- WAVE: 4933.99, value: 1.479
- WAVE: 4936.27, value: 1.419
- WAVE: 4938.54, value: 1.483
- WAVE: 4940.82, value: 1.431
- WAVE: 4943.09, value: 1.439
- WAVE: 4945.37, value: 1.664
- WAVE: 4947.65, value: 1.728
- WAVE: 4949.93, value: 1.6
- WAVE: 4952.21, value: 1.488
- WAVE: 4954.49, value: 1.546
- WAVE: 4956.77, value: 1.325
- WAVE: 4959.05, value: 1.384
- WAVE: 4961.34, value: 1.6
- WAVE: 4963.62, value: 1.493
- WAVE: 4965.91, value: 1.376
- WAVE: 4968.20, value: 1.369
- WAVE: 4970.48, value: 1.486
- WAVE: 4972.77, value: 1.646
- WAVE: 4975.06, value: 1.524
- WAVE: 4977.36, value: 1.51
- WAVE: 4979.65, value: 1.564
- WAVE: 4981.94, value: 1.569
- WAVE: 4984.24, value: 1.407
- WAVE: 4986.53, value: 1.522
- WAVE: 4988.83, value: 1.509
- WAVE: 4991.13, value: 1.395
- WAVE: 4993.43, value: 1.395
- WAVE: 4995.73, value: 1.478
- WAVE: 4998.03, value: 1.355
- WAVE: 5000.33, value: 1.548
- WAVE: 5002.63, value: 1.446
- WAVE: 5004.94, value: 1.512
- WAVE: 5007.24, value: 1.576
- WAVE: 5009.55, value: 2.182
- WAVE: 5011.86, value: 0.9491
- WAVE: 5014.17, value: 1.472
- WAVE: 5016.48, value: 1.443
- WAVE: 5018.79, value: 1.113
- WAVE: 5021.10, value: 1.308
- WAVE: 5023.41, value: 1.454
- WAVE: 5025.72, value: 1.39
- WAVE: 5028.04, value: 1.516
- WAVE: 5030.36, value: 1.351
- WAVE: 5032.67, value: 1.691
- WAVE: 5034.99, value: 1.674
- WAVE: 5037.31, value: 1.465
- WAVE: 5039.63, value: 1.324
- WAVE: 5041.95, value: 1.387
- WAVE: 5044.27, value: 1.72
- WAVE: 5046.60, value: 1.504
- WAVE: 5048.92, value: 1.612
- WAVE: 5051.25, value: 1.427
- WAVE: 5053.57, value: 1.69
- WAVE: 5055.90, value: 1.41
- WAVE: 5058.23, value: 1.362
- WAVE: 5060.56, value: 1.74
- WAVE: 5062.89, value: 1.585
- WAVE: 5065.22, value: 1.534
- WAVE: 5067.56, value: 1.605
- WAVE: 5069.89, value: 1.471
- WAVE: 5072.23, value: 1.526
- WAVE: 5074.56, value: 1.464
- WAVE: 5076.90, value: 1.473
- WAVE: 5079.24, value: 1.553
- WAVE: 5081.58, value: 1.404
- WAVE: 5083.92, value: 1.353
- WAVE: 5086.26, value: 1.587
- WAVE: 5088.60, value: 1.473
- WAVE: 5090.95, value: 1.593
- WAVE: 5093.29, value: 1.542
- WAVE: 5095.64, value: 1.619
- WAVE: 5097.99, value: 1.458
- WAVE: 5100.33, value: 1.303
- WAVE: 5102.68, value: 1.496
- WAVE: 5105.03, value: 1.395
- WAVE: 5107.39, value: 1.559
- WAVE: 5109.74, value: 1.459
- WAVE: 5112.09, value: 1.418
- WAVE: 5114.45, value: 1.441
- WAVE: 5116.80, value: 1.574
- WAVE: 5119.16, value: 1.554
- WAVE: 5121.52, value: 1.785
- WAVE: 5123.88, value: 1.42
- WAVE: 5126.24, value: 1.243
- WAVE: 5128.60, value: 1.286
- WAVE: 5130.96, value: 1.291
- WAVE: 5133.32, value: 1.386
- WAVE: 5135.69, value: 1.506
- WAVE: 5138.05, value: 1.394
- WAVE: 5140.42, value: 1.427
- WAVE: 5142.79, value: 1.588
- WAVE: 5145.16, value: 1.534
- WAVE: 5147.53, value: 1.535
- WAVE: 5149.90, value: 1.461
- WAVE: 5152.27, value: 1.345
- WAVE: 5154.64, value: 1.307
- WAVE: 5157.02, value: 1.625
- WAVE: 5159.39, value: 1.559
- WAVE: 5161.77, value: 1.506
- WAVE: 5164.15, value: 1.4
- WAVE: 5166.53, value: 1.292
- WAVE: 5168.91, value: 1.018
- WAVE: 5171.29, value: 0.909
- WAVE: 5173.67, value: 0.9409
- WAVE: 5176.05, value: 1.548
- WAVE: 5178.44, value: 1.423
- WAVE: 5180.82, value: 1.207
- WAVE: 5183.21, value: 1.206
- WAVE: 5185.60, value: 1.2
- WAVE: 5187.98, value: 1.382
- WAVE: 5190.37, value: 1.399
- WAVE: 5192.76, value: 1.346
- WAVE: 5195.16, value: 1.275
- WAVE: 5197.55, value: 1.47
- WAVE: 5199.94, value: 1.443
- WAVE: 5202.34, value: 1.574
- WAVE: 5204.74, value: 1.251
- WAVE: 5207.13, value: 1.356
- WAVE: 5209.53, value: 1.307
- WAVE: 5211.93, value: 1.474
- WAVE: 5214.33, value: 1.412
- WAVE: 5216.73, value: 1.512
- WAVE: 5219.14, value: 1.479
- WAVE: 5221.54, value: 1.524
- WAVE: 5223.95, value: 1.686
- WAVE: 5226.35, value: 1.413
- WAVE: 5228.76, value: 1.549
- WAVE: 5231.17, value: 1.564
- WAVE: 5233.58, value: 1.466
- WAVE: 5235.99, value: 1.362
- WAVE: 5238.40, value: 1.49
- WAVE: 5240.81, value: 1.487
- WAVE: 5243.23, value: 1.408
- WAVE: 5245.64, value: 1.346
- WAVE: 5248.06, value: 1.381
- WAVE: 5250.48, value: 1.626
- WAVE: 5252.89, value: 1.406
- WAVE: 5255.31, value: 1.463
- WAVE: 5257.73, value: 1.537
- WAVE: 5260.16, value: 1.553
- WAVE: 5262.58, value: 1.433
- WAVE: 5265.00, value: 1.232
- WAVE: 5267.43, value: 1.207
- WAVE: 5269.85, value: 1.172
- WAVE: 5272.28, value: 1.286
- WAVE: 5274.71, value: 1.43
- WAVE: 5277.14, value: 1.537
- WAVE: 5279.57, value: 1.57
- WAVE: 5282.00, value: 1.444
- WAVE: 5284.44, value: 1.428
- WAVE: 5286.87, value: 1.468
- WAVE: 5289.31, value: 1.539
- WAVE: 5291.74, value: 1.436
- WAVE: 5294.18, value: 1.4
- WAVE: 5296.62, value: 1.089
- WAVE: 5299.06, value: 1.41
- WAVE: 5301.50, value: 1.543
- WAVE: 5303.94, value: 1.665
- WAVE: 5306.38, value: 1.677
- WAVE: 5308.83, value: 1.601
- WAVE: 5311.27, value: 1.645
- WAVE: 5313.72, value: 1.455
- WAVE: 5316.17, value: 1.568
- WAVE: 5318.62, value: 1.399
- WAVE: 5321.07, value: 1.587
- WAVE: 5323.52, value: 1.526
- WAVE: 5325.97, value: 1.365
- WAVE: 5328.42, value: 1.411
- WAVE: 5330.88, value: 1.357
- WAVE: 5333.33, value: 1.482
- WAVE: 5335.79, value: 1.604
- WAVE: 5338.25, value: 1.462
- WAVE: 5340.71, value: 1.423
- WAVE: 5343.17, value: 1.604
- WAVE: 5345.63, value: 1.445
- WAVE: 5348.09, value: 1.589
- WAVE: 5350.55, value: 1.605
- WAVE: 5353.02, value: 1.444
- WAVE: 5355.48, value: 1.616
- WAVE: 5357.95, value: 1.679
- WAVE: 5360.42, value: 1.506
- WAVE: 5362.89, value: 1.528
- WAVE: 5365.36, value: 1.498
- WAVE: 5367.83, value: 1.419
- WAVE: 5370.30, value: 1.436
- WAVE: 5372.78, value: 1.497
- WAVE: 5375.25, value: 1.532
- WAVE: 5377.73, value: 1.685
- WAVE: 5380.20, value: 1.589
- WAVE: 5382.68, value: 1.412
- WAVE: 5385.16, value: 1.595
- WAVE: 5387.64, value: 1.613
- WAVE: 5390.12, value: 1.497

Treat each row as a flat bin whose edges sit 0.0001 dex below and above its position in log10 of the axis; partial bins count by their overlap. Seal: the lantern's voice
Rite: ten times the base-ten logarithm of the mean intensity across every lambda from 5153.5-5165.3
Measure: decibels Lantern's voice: 1.7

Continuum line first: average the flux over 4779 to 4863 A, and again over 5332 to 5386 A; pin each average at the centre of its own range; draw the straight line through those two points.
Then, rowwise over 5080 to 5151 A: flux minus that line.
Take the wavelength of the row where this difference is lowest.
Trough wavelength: 5126.24 A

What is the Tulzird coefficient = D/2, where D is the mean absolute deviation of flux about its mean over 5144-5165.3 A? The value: 0.043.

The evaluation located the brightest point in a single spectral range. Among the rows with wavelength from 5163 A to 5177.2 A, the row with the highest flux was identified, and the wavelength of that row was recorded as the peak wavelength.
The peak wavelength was 5176.05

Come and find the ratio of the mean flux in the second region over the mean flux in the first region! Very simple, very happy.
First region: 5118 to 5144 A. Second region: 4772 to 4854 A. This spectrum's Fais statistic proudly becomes 1.03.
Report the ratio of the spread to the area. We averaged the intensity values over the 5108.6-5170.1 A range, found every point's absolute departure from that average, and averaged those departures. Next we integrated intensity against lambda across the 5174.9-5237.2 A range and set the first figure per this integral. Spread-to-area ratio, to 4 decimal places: 0.0013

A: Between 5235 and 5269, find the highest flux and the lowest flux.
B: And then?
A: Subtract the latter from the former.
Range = 0.42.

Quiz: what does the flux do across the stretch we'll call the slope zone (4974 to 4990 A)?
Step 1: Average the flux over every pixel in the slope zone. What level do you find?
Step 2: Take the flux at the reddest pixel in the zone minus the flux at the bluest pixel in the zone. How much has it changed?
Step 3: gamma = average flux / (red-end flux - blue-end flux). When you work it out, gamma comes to -101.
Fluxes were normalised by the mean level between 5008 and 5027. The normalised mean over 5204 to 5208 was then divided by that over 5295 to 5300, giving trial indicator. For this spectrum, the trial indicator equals 1.04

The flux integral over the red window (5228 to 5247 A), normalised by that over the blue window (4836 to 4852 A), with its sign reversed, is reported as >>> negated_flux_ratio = -1.2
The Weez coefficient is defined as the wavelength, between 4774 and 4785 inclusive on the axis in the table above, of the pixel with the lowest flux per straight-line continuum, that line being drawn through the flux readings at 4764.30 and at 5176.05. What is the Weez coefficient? 4784.08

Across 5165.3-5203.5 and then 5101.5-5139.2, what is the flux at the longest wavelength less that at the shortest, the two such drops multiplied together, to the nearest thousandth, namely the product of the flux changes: -0.029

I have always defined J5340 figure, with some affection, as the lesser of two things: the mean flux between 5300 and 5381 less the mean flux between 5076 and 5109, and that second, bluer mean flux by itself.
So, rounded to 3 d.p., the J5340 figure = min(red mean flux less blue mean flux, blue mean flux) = 0.042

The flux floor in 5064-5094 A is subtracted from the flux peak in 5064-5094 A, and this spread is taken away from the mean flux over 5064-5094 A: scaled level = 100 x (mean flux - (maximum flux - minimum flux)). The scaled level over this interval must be 125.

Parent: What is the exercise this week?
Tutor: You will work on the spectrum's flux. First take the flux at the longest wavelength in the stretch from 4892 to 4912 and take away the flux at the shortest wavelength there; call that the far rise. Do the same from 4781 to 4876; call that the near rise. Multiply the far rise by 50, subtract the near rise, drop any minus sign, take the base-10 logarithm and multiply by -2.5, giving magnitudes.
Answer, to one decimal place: -1.5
